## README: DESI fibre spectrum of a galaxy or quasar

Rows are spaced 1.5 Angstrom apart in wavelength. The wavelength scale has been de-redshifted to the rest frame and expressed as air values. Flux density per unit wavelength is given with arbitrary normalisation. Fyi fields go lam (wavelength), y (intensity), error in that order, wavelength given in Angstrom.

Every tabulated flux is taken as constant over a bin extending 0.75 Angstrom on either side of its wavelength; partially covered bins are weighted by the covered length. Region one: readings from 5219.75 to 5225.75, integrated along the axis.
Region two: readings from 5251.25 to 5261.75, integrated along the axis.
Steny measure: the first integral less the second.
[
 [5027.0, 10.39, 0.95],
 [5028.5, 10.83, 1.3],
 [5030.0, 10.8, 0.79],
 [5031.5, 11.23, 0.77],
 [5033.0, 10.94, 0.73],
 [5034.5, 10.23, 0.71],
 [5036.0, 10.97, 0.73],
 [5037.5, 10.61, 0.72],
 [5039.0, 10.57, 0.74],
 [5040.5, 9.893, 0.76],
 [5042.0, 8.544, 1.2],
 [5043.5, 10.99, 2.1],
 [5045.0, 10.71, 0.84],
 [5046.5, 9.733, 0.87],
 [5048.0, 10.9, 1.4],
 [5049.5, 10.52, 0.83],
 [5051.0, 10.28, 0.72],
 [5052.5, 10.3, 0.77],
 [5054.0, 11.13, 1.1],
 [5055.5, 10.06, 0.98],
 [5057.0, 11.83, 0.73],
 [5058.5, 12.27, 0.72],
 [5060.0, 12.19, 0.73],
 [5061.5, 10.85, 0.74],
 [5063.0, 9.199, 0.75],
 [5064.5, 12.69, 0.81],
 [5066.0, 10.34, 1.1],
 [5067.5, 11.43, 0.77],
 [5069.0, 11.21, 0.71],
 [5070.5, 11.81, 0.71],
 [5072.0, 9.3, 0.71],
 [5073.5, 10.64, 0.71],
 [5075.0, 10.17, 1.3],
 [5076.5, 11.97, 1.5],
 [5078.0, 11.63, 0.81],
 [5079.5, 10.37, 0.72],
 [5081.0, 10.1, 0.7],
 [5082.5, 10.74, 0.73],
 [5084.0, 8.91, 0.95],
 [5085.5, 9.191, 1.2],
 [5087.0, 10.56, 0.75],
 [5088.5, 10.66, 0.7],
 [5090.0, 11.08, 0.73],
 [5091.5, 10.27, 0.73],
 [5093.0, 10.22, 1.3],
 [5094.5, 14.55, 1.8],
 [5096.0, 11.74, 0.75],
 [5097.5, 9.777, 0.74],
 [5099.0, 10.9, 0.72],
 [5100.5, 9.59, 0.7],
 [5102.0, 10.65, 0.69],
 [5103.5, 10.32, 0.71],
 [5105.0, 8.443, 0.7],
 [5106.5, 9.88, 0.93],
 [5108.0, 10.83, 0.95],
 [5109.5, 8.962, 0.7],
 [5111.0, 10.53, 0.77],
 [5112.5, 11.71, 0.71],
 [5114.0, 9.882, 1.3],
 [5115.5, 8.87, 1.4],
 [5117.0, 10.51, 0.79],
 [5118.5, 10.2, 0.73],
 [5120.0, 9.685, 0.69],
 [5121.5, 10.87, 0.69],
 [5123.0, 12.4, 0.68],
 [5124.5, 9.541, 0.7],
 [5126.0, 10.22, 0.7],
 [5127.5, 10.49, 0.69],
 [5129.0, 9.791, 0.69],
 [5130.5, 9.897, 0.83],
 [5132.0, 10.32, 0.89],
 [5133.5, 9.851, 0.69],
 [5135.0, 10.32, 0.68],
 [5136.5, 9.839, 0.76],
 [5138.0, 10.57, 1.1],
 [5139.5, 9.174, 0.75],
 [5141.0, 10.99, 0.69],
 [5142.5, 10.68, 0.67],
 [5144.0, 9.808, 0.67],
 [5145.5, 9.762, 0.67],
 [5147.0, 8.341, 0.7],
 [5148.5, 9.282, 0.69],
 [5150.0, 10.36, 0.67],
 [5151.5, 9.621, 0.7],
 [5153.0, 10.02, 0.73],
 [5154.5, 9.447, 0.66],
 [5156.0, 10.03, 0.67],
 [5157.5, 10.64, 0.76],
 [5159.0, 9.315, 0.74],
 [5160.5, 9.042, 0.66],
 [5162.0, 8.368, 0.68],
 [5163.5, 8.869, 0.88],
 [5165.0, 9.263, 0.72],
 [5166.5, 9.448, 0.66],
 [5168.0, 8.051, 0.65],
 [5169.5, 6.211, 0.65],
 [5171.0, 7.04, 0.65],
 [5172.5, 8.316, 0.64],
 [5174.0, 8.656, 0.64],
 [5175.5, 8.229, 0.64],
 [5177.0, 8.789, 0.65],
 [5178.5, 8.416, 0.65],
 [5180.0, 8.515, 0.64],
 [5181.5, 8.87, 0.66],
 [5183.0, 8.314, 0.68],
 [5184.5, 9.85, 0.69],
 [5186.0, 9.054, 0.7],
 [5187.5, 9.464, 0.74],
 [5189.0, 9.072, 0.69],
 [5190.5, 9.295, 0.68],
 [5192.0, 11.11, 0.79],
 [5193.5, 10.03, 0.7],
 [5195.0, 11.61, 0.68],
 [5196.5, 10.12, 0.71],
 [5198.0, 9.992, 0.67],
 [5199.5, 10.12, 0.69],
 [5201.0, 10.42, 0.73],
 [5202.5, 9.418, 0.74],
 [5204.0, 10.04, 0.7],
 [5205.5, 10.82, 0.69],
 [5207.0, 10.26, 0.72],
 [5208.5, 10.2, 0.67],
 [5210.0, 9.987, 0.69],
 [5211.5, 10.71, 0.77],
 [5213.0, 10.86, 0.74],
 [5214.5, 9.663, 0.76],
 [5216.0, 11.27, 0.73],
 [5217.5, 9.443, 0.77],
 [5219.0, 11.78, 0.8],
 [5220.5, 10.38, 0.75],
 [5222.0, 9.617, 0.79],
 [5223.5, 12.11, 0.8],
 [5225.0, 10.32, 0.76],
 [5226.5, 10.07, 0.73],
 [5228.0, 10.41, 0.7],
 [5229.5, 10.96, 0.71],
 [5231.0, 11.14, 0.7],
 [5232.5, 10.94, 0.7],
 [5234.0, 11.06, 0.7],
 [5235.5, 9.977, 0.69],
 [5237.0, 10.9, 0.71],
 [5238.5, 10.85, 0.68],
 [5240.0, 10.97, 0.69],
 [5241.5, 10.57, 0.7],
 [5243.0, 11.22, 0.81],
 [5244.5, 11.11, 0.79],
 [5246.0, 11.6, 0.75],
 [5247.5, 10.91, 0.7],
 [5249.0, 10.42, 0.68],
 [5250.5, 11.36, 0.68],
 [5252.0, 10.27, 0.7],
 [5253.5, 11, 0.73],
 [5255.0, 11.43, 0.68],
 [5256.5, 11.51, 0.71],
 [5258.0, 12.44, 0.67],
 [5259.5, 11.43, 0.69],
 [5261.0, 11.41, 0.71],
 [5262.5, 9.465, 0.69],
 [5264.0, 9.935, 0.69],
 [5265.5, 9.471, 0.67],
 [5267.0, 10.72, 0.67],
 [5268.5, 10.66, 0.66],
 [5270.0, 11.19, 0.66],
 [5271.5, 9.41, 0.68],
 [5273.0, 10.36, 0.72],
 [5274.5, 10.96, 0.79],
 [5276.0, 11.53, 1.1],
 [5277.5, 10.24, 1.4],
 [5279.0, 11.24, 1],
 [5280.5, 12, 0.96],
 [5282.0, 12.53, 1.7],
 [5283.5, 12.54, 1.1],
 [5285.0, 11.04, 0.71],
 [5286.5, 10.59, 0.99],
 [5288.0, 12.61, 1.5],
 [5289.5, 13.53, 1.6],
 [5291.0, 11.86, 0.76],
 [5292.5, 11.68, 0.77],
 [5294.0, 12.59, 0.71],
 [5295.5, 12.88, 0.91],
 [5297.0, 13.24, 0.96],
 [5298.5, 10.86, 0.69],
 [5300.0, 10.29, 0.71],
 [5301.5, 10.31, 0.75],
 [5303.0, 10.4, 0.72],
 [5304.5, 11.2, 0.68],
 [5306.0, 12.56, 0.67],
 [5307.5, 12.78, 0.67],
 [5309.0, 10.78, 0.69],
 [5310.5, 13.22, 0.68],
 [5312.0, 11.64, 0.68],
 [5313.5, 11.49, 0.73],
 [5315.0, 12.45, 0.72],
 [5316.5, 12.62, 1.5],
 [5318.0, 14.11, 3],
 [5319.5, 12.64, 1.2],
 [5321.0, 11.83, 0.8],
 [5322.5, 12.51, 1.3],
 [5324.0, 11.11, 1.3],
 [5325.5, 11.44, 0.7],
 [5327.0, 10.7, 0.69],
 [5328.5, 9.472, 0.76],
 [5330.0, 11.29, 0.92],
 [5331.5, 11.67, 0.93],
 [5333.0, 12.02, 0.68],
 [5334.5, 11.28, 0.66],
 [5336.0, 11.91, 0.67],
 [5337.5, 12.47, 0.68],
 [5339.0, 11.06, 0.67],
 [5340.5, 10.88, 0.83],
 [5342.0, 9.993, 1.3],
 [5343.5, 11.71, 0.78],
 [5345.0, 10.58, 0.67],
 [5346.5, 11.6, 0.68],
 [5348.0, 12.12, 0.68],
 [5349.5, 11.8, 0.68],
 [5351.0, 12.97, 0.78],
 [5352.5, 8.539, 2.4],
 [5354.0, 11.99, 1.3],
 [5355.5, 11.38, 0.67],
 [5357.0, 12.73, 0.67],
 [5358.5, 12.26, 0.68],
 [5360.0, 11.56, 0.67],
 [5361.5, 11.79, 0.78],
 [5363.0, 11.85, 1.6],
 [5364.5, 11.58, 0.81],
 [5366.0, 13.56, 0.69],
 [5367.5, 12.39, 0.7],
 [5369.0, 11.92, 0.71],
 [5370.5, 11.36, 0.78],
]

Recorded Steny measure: -56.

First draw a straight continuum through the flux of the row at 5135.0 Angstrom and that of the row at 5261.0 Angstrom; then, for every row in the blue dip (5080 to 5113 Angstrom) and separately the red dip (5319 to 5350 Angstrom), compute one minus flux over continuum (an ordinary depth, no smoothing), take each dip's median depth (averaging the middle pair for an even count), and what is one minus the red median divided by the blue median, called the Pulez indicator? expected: 2.2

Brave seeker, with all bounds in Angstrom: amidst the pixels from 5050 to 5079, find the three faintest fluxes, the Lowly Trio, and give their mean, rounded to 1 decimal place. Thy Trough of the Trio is 9.5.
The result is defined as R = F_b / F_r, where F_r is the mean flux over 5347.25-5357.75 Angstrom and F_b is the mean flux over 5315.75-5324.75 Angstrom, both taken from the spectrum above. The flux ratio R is 1.07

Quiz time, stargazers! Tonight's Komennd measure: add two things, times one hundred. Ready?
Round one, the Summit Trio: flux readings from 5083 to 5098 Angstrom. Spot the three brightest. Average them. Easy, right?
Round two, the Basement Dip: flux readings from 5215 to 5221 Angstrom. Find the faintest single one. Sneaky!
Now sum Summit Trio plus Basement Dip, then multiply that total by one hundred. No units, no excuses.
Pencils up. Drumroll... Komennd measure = 2190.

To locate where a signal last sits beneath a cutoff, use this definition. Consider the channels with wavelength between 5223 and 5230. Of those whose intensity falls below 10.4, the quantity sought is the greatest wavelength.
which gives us 5226.5 Angstrom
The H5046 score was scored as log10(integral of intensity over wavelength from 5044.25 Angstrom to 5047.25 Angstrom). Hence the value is 1.49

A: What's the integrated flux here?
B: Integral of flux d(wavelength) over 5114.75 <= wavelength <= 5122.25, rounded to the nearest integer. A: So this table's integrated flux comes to 75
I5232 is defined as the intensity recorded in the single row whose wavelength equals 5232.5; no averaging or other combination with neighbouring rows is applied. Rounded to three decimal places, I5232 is 10.940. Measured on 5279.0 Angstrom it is 11.240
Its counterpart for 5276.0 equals 11.530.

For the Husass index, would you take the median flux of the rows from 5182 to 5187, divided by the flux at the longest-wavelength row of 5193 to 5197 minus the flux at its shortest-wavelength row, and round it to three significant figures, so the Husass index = 101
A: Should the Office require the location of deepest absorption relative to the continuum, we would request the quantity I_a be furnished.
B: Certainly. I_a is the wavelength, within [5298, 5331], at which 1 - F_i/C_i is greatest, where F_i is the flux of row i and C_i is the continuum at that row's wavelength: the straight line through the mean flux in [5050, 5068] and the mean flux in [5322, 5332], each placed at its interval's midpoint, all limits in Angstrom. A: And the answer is 5328.5 Angstrom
